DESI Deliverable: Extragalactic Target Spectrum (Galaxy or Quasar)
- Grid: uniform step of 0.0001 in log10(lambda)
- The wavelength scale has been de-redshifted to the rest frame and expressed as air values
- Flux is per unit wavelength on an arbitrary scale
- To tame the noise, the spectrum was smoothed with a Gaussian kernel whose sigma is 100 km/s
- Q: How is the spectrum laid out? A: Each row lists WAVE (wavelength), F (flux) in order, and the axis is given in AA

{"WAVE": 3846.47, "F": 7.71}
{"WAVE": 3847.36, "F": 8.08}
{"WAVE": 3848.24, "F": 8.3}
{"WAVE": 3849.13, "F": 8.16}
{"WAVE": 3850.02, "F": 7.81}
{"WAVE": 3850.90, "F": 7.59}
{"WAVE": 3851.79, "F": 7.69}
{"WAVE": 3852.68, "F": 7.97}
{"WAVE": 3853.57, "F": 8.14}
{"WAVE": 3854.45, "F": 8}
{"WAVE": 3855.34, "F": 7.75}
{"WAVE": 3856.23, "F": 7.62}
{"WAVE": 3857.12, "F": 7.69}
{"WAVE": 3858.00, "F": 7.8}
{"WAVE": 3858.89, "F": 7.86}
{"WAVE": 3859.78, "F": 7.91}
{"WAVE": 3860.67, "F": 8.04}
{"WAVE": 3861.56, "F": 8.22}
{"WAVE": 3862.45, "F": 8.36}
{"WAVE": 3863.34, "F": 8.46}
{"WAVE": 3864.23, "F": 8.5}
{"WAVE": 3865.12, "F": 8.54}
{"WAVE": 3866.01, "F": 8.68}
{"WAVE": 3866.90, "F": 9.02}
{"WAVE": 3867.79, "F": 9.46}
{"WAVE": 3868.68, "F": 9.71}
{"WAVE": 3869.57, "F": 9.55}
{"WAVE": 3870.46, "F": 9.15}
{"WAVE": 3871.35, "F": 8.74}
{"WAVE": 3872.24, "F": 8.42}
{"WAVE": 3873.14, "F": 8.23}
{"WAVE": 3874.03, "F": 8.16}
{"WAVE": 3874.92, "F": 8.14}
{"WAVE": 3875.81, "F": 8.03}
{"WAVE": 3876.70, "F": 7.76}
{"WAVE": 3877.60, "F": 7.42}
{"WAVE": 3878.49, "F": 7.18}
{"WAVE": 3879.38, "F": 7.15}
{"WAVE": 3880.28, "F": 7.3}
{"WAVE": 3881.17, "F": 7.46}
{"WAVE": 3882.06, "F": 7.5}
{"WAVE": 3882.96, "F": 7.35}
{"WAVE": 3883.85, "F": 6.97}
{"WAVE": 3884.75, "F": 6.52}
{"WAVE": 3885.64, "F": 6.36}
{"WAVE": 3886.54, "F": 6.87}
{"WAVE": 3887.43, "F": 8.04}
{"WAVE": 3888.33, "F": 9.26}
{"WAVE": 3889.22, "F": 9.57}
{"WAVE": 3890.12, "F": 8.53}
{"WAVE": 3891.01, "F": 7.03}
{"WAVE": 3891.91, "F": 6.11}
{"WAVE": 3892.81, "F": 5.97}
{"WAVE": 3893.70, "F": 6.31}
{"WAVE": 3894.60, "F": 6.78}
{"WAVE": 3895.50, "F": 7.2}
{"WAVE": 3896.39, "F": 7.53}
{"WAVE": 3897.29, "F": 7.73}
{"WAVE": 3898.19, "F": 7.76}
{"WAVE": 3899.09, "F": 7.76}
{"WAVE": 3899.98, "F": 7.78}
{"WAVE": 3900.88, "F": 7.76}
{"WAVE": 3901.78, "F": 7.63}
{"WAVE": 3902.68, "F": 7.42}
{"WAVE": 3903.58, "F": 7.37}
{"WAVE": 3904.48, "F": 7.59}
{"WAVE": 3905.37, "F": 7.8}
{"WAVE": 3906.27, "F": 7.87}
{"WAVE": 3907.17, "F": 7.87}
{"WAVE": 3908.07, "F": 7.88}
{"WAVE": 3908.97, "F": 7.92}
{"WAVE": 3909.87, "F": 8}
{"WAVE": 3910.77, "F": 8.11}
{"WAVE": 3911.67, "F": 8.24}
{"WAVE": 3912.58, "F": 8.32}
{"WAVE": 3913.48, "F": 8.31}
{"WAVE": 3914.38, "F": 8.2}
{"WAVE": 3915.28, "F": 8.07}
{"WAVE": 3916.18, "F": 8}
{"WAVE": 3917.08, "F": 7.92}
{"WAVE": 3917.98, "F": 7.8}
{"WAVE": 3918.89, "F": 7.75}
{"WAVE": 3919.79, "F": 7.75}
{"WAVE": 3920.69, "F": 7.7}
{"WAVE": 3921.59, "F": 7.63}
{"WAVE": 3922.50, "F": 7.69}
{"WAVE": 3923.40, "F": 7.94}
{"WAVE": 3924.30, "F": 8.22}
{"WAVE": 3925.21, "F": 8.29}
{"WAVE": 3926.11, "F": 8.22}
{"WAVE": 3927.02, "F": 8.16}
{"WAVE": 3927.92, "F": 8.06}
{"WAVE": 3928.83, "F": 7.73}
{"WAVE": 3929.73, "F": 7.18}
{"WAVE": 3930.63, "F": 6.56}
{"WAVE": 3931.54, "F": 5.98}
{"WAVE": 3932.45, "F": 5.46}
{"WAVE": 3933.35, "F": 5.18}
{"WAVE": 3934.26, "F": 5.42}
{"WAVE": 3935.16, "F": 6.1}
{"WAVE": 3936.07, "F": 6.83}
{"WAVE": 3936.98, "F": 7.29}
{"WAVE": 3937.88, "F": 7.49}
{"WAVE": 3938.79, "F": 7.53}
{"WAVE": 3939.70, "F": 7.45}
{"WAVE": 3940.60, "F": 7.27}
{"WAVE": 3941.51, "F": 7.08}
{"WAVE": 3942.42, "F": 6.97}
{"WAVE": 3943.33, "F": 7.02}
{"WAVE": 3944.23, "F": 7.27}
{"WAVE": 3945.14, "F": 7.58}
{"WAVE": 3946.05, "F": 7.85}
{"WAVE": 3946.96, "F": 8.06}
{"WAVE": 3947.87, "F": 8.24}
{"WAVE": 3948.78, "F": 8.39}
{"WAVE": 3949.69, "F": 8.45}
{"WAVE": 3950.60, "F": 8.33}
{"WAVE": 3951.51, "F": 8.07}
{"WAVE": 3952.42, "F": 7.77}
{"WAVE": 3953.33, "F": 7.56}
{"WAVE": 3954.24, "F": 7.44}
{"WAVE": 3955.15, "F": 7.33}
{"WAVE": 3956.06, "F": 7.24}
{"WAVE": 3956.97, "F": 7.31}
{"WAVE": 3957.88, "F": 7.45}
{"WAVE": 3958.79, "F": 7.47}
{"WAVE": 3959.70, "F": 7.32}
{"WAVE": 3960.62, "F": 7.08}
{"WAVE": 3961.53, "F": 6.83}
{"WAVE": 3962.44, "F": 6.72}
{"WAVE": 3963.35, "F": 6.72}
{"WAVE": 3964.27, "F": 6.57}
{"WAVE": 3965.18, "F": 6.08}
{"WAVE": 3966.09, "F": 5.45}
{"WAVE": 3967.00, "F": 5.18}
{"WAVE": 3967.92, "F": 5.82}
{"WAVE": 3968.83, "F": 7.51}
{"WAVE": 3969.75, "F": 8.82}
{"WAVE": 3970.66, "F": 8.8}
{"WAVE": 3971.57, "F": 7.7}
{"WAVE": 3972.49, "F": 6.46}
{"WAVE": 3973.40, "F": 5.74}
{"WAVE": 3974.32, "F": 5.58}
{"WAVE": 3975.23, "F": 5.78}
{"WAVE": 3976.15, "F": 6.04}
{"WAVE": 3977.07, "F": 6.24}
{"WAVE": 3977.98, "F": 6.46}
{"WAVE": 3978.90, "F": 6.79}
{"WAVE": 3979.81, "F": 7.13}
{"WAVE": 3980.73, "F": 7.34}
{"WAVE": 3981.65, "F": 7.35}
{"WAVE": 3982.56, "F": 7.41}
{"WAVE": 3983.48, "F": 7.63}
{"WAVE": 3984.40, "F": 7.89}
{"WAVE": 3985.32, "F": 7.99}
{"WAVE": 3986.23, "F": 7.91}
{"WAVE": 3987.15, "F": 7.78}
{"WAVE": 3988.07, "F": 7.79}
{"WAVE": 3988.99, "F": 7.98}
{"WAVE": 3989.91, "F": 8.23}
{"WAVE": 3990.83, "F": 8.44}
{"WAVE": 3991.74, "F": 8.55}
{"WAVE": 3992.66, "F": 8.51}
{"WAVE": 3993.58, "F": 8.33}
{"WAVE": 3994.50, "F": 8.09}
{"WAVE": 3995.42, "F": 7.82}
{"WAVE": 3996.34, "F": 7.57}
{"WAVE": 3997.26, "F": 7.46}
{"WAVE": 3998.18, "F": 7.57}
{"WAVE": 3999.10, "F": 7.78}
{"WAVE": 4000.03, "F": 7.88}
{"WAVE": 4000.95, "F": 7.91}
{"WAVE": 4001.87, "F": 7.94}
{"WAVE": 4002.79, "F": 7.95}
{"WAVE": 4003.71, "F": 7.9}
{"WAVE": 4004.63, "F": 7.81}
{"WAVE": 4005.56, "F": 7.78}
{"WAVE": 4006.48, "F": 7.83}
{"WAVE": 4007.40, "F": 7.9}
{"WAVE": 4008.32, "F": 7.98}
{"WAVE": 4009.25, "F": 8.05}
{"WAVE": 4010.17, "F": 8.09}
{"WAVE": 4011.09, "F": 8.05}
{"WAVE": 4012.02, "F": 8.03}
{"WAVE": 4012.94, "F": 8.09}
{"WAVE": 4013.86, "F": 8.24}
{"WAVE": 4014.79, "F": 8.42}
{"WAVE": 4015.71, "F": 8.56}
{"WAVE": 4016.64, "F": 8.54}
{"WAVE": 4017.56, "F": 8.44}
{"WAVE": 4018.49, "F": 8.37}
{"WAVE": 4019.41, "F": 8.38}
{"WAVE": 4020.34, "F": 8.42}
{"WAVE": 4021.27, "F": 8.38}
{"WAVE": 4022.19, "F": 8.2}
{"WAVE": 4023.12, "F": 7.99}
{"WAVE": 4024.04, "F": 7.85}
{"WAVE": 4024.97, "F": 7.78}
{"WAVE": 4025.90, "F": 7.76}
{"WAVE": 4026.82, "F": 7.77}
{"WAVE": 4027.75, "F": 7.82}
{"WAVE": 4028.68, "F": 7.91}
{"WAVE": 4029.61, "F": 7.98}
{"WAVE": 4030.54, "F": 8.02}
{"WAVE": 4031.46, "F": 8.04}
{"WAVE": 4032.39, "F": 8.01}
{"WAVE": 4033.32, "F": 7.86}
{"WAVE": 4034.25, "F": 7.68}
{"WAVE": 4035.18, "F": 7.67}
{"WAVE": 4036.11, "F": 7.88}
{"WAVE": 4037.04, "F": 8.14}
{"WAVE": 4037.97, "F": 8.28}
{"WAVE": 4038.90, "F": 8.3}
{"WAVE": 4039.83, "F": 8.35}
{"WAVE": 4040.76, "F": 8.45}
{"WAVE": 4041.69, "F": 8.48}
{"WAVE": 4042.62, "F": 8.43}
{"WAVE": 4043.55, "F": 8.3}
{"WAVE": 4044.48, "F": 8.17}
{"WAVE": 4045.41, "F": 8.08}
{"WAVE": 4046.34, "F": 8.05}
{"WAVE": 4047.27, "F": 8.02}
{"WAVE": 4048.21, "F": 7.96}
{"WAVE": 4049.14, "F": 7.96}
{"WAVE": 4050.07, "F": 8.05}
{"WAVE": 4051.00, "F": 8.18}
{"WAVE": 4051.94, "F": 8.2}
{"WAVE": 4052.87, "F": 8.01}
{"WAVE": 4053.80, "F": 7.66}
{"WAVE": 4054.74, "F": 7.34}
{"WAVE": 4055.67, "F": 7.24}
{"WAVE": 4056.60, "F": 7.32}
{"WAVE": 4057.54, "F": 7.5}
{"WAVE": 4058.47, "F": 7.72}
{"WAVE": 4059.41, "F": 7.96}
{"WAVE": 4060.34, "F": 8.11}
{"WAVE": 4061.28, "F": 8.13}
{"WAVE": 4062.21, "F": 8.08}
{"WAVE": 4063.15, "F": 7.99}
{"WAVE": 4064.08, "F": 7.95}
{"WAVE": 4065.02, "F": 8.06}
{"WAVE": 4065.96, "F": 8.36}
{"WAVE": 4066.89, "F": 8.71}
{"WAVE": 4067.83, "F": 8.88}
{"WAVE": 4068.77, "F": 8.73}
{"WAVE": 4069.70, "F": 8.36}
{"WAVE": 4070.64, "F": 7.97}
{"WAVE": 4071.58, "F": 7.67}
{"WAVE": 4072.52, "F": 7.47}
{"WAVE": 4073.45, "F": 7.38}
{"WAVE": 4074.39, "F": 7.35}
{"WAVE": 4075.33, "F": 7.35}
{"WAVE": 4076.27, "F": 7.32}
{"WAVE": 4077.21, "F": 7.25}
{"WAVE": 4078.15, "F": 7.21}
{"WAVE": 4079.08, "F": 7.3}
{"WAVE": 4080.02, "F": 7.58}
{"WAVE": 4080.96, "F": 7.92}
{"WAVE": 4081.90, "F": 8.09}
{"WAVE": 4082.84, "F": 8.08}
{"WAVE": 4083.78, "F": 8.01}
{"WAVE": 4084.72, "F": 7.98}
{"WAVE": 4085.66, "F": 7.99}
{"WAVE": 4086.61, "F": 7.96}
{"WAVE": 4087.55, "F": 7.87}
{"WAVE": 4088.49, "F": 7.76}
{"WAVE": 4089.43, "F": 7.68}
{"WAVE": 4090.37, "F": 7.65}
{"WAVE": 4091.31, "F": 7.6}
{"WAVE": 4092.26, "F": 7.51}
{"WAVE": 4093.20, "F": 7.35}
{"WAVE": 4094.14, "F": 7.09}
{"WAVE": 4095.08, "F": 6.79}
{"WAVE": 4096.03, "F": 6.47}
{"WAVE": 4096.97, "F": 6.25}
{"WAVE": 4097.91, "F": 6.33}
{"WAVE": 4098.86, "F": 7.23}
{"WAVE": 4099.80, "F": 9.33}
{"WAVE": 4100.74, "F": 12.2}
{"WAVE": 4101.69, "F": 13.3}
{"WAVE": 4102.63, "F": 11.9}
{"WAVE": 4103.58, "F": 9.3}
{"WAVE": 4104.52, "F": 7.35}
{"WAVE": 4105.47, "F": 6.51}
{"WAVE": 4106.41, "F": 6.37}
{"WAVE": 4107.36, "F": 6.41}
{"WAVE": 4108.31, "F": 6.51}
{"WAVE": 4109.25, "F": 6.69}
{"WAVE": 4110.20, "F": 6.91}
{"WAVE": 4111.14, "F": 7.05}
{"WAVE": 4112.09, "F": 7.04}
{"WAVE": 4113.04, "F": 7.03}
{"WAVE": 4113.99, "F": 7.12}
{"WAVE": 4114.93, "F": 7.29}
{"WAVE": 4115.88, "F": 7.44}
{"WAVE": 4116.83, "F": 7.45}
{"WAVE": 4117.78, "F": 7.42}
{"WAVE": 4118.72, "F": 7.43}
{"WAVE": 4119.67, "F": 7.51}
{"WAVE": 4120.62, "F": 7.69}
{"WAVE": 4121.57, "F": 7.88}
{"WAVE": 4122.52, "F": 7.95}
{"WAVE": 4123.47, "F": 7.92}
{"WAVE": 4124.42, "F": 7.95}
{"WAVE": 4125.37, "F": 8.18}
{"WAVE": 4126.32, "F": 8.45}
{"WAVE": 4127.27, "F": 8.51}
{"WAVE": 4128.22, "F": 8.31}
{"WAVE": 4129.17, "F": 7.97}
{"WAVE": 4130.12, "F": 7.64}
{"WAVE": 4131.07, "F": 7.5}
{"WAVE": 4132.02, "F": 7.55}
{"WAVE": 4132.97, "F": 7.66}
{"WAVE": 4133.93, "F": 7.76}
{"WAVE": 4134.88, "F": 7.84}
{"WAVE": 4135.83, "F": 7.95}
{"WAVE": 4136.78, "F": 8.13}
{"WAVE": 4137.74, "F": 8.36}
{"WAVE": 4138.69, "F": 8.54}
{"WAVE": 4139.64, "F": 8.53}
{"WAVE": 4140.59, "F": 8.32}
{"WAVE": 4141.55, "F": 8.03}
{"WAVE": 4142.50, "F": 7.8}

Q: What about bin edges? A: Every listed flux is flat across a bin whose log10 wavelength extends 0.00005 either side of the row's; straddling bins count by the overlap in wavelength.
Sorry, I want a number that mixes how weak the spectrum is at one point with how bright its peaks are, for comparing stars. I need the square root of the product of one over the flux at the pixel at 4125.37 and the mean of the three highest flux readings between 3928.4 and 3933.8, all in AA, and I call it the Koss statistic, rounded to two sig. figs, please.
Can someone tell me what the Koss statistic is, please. 0.94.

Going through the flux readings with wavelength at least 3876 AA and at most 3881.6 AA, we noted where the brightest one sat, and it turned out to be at 3876.70 AA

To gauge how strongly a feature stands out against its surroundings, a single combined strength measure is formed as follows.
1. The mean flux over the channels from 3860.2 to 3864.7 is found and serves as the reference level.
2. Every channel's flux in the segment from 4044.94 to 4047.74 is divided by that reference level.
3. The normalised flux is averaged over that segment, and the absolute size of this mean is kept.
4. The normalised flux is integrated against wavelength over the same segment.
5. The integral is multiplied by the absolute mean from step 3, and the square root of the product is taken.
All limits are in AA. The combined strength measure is 1.62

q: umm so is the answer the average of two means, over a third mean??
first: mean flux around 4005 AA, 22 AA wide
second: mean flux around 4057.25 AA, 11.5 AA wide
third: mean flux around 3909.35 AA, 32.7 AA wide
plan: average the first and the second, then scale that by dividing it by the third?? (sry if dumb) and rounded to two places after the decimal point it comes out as 1.01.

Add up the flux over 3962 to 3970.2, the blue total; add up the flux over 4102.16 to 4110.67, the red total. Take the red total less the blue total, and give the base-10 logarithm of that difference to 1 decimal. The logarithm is 1.0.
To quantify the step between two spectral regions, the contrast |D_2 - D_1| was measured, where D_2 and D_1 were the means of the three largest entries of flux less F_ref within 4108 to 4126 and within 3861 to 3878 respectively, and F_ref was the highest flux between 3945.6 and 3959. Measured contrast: 1.55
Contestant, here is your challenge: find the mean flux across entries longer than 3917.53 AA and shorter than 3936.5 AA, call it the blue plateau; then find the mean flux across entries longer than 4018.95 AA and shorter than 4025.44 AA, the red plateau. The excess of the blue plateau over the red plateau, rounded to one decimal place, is -0.9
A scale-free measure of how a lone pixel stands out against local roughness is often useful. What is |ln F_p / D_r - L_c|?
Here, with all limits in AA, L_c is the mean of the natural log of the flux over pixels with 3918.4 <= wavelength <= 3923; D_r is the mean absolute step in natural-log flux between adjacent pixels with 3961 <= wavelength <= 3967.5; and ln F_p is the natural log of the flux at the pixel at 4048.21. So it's 43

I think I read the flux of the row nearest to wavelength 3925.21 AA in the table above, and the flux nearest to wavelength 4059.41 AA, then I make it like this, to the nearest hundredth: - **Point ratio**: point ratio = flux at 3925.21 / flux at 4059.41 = 1.04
